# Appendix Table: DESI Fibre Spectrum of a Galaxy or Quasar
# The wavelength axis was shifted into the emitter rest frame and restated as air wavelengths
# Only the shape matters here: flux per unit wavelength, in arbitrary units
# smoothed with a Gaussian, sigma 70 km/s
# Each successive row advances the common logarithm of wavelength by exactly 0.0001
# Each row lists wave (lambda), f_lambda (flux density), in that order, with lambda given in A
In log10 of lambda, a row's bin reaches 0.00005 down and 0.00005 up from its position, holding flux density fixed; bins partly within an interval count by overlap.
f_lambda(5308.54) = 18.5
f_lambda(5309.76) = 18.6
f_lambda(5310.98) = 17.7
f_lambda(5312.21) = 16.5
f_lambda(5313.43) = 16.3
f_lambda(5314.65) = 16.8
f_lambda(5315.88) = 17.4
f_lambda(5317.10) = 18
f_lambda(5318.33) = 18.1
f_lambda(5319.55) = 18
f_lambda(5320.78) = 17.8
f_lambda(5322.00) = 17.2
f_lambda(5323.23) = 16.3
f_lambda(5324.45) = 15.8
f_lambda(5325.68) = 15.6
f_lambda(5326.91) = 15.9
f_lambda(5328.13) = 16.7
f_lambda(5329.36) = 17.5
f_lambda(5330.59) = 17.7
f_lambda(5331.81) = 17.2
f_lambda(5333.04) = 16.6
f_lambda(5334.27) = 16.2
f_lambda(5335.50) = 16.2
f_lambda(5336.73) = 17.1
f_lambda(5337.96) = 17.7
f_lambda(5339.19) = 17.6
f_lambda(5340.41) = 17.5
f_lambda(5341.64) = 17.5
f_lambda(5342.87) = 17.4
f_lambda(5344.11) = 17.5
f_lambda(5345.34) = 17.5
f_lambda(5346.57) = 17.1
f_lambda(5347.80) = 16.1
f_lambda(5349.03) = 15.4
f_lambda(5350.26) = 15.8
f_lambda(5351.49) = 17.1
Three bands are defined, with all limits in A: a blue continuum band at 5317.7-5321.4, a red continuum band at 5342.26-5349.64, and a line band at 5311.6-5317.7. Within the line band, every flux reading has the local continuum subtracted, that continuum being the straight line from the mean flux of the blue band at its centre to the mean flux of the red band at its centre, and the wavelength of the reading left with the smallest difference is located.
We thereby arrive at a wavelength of 5313.43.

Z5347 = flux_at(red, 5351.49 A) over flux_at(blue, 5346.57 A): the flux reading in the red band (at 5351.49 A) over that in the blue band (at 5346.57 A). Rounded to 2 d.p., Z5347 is 1.00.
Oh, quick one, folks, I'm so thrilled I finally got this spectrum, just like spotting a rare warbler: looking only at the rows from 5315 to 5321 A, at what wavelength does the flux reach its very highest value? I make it 5318.33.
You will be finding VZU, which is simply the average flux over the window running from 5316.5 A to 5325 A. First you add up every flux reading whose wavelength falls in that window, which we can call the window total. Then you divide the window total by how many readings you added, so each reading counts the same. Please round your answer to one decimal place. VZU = 17.3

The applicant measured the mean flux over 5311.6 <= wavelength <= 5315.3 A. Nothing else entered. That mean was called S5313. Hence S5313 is 16.5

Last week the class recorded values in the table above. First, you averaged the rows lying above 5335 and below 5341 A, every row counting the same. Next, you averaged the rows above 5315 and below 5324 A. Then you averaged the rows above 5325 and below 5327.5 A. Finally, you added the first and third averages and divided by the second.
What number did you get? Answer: 1.88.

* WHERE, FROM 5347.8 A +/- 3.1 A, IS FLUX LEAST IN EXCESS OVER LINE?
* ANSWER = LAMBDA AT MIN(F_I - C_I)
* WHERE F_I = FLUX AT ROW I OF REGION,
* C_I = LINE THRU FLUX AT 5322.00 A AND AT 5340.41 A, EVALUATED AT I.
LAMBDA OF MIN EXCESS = 5349.03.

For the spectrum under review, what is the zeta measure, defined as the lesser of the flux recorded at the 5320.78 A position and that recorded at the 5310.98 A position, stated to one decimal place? 17.7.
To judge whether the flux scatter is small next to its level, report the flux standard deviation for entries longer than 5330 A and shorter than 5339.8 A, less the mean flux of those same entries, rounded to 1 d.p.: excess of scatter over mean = -16.4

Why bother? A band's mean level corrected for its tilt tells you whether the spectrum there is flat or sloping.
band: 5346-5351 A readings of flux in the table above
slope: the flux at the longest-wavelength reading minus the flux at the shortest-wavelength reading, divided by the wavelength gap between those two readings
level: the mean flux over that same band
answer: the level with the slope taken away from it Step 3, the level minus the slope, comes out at 16.5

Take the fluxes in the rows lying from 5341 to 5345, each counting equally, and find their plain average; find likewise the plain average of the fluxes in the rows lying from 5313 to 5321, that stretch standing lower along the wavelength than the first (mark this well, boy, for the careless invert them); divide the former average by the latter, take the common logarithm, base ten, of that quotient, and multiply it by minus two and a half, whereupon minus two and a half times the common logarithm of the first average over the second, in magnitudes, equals 0.00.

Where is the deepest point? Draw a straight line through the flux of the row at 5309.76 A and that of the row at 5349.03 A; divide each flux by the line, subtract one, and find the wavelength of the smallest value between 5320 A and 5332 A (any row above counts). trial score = 5325.68 A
